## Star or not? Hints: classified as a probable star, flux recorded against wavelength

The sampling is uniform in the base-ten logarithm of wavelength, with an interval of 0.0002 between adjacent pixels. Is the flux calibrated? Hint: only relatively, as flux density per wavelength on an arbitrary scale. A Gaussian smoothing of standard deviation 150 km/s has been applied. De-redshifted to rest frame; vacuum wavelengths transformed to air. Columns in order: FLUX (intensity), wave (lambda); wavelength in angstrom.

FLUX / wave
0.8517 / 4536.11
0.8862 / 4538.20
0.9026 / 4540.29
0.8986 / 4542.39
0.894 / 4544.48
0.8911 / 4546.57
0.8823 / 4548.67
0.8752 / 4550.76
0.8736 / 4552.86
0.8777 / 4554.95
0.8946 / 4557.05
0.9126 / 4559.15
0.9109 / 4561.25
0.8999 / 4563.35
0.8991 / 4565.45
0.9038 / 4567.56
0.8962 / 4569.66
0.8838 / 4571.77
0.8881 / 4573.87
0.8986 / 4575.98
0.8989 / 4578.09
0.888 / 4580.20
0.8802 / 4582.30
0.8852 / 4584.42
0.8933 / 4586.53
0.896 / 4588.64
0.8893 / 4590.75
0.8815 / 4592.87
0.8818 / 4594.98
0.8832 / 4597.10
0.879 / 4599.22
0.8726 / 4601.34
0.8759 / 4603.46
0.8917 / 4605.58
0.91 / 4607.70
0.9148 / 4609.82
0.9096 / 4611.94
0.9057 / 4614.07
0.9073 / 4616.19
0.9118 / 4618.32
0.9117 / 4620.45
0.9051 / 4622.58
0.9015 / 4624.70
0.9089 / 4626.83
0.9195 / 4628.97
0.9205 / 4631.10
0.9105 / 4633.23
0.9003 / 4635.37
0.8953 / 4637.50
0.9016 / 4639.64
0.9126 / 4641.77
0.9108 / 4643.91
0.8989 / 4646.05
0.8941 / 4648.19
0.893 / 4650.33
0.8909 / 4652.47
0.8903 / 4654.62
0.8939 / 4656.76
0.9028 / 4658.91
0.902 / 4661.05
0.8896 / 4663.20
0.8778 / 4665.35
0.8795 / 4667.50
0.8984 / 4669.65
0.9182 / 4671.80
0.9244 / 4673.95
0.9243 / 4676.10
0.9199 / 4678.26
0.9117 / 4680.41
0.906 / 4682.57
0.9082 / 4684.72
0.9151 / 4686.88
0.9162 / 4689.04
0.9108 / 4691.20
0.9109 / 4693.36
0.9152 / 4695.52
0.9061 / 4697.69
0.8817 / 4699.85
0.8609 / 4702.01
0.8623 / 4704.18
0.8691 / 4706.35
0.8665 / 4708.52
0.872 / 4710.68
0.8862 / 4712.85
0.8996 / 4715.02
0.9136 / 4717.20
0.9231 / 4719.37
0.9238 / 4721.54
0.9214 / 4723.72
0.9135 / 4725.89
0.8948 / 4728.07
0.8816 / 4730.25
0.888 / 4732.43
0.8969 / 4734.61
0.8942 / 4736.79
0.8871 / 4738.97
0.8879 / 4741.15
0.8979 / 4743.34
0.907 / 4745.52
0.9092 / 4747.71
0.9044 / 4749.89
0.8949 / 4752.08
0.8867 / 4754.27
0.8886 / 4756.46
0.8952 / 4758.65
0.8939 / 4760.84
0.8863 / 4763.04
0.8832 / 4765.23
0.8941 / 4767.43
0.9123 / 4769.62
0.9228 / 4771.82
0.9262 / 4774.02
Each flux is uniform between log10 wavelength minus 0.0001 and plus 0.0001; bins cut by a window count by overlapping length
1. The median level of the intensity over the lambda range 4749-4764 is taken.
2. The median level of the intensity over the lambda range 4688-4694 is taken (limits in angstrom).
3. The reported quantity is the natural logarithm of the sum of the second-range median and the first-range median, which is 0.590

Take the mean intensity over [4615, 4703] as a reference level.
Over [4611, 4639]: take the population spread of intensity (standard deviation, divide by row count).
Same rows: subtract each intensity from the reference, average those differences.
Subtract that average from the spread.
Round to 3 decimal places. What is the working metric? 0.011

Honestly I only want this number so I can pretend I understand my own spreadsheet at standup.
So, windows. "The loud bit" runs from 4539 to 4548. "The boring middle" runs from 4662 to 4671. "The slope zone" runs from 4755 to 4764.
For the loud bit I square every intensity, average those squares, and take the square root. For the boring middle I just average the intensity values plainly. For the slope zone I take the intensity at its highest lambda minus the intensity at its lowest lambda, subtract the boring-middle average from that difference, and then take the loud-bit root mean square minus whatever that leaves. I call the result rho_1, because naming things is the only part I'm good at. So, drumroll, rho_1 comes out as 1.79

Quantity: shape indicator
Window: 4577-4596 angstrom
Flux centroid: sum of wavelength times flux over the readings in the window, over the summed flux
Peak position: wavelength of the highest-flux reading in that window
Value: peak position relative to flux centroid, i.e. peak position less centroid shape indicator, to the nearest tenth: -8.4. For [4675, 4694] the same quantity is -8.6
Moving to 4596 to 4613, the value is 5.2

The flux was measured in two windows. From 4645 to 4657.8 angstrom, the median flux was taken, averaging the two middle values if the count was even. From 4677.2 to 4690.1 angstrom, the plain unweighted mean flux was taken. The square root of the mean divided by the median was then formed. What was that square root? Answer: 1.01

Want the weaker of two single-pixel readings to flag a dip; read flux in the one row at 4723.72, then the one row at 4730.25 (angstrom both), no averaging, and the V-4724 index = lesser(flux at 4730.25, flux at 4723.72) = 0.882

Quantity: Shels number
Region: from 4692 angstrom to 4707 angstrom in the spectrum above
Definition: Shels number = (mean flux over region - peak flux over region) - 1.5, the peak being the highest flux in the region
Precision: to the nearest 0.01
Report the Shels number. -1.53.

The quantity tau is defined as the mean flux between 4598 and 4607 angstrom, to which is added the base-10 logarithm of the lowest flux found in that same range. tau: 0.82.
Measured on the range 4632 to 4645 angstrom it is 0.86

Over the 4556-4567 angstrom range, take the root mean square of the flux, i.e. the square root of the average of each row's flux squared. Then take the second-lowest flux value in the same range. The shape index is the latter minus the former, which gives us -0.0043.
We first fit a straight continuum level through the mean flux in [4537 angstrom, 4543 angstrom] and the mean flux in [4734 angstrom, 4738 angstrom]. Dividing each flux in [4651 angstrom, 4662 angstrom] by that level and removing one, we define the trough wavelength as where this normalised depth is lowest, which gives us 4654.62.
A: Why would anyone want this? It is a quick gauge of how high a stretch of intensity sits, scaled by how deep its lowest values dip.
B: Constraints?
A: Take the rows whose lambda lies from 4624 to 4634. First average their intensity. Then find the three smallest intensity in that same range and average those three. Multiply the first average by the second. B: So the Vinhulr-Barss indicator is 0.827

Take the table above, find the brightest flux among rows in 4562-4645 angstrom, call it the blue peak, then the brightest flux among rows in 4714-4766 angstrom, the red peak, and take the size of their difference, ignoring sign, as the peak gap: 0.003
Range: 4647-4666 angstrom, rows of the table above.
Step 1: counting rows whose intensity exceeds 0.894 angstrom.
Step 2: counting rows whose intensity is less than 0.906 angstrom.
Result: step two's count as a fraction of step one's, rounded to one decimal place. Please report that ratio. 3.0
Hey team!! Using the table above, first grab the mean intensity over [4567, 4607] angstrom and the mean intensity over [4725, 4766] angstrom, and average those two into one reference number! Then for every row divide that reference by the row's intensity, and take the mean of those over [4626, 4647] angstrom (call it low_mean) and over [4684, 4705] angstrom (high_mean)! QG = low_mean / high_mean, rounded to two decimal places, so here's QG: 0.99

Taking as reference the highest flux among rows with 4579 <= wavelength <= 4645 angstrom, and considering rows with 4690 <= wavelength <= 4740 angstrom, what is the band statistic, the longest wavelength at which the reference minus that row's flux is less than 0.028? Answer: 4736.79 angstrom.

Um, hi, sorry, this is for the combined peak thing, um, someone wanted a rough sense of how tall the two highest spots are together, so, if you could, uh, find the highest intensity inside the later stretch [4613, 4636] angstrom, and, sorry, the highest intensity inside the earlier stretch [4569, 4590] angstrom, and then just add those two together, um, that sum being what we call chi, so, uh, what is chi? 1.82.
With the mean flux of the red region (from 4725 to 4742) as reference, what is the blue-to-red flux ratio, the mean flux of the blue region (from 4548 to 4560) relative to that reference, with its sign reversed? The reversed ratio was -0.99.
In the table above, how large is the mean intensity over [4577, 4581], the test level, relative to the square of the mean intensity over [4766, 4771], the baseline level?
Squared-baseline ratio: 1.10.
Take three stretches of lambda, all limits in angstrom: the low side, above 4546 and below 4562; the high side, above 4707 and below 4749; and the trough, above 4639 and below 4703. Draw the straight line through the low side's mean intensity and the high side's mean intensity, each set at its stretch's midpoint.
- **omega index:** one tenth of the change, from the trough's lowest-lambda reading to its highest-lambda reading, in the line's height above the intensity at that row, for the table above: 0.0044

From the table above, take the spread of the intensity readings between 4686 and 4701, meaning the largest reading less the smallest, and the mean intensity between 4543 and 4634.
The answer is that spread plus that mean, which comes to 0.930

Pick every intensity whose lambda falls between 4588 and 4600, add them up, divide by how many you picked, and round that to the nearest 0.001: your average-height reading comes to 0.885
